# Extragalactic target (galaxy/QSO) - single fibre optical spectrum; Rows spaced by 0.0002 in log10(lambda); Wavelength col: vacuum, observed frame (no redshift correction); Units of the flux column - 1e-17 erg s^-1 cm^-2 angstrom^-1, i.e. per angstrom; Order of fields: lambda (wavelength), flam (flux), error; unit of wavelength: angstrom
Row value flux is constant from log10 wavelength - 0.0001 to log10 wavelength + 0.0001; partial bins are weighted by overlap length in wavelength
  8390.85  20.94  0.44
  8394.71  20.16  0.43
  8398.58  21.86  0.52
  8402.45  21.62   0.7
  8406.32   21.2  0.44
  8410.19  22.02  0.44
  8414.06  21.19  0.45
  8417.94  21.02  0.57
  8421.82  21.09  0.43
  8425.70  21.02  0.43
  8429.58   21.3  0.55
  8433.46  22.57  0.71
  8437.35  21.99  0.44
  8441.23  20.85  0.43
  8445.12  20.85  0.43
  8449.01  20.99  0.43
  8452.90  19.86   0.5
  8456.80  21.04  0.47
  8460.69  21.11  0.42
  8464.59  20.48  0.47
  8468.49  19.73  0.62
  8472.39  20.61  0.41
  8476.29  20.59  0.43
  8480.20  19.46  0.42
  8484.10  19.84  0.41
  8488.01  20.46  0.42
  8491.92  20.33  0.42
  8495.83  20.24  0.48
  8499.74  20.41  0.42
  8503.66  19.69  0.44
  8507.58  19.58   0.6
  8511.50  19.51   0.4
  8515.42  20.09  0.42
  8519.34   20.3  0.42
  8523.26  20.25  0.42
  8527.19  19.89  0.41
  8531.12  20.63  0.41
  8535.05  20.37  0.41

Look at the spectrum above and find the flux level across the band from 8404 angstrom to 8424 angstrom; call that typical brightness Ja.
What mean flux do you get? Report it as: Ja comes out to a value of 21.3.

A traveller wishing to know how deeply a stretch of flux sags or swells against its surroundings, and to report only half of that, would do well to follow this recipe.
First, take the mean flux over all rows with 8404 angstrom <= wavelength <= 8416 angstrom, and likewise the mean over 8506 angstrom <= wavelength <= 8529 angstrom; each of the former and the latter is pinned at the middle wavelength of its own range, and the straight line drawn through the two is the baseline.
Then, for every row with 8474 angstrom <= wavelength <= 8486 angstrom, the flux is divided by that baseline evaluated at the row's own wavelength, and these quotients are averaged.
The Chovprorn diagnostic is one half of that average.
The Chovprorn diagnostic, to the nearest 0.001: 0.488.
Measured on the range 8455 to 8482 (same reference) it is 0.495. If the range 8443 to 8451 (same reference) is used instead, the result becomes 0.499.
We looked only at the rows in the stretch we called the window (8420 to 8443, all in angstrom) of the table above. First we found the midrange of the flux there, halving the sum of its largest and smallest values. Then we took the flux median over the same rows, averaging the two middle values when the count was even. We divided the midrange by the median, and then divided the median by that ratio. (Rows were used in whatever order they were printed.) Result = 20.7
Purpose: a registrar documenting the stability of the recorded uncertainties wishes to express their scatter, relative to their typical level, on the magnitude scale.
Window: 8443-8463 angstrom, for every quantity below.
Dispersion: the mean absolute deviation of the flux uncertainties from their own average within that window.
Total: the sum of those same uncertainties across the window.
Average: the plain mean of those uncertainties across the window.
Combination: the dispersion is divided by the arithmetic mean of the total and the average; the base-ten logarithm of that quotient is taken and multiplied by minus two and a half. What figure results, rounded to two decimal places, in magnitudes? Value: 4.21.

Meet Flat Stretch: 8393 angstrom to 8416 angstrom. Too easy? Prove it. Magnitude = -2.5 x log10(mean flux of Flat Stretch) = -3.32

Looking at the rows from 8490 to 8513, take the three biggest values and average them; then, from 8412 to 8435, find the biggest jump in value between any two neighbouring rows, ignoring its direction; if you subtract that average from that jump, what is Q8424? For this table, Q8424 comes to -19.1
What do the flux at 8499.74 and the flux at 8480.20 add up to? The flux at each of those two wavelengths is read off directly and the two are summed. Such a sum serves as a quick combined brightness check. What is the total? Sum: 39.87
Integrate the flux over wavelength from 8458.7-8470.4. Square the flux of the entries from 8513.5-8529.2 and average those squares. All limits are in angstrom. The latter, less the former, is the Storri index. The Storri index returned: 166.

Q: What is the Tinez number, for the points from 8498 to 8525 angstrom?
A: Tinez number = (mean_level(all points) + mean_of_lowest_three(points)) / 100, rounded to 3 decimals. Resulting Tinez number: 0.396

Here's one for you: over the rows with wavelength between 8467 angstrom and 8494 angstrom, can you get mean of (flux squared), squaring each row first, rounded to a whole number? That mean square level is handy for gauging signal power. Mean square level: 406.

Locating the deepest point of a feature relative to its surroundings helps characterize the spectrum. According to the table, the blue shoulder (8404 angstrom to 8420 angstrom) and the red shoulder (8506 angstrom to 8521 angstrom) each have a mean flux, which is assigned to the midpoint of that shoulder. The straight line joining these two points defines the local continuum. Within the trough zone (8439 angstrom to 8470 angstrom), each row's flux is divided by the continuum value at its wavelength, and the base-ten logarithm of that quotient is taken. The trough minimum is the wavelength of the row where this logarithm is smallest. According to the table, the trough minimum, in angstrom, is 8452.90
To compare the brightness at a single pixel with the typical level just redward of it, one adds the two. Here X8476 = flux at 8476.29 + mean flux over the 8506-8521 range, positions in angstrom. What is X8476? 40.5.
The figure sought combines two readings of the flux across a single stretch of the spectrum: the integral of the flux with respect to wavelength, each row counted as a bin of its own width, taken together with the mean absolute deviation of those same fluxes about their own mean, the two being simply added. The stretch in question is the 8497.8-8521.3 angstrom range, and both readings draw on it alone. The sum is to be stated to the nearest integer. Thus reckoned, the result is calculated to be 469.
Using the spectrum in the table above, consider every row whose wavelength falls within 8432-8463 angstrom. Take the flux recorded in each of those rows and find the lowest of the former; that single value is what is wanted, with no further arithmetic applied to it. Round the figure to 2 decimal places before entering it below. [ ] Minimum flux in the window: 19.86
